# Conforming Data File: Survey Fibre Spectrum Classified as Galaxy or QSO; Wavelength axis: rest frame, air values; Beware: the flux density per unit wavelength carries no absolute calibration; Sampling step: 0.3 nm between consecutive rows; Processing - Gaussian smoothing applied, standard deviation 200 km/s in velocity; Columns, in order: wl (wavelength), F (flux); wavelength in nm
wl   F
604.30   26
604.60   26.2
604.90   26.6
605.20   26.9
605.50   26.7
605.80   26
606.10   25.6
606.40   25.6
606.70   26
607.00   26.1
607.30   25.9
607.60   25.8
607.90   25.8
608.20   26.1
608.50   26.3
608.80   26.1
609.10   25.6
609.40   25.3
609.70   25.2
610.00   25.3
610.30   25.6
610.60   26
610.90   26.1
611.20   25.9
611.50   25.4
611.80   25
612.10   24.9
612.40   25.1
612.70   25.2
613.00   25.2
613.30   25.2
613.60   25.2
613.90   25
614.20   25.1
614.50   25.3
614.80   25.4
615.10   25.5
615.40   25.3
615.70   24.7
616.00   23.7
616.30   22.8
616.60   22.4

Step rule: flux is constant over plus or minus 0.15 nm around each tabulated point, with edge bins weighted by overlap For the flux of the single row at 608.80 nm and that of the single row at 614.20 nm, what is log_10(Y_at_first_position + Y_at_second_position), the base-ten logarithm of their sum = 1.709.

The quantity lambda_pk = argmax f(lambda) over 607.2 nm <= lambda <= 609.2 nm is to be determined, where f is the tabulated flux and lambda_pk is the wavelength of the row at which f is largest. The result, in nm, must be 608.50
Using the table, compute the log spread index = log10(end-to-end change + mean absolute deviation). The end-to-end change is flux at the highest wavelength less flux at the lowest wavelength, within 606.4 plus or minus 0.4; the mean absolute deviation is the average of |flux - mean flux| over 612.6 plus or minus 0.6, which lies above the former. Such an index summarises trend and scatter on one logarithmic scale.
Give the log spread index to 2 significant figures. -0.30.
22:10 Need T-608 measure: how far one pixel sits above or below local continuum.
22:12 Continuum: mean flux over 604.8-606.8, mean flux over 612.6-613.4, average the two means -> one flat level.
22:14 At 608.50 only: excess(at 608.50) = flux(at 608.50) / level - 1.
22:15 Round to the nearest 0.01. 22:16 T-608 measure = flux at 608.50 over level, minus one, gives 0.02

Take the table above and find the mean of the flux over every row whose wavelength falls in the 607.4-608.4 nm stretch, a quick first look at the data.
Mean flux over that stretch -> 25.9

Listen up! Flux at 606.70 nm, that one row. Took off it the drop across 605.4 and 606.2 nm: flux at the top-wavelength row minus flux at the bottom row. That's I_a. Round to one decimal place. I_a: 27.1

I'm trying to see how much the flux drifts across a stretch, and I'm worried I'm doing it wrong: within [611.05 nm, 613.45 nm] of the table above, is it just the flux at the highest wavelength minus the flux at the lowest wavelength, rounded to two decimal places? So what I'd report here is -0.70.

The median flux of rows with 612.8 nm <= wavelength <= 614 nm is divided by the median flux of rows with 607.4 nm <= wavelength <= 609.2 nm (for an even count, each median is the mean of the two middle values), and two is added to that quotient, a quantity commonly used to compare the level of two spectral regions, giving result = 2.97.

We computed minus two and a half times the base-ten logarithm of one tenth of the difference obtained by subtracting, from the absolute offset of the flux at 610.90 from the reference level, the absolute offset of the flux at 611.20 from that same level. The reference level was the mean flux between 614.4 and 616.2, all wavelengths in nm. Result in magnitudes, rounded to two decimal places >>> 4.25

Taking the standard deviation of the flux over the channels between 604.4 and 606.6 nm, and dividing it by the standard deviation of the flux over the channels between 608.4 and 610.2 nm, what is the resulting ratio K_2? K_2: 1.1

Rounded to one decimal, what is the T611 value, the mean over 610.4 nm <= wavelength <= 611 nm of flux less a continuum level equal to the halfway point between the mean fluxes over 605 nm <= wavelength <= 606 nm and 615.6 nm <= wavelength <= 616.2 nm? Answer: 0.7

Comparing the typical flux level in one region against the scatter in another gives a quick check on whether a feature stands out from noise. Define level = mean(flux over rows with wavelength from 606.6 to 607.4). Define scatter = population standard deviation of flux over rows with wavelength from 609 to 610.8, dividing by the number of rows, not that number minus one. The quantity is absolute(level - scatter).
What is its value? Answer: 25.7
